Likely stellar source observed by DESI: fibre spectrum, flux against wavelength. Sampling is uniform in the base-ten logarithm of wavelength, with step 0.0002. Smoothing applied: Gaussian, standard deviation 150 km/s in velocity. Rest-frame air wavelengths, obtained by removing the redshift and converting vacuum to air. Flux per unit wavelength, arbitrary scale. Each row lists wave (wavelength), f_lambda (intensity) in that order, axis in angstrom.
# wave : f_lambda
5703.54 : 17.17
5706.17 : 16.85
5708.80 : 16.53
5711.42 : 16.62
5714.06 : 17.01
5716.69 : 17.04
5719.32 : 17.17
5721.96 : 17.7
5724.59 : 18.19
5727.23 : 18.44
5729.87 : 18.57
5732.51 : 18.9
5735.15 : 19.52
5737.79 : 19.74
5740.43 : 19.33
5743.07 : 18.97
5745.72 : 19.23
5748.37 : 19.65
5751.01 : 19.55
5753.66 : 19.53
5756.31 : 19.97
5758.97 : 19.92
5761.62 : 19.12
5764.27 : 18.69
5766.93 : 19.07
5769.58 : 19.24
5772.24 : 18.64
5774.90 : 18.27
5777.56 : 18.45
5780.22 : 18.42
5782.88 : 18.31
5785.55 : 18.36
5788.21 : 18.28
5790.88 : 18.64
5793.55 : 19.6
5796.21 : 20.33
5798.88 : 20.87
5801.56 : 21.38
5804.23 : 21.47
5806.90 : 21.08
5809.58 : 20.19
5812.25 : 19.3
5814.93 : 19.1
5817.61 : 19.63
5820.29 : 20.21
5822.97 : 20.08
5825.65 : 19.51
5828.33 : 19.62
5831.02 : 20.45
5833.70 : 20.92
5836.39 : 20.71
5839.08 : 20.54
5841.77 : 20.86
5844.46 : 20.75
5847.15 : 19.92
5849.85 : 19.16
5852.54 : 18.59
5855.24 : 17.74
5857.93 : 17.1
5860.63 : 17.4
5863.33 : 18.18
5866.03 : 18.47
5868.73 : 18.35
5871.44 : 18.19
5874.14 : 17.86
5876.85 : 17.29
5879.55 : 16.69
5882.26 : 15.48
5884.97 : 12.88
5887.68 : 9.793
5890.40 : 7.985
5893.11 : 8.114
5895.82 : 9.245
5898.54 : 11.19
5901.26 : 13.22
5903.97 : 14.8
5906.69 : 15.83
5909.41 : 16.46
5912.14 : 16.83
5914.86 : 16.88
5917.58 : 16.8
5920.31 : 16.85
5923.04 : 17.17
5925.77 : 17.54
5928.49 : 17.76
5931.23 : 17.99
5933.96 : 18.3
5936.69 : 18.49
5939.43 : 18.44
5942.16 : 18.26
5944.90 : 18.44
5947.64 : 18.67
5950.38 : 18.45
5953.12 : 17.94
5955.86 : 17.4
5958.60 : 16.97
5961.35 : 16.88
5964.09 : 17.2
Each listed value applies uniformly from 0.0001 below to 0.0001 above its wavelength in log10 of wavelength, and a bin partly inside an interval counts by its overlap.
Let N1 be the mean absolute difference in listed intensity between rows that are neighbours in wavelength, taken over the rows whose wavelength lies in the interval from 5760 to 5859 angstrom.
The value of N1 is 0.4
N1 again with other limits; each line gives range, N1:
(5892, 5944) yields 0.6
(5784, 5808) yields 0.5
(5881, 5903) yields 1.8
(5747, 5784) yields 0.3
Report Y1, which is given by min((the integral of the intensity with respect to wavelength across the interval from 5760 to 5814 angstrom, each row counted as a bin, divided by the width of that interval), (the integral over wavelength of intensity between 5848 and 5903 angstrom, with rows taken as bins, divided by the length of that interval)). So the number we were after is 15.2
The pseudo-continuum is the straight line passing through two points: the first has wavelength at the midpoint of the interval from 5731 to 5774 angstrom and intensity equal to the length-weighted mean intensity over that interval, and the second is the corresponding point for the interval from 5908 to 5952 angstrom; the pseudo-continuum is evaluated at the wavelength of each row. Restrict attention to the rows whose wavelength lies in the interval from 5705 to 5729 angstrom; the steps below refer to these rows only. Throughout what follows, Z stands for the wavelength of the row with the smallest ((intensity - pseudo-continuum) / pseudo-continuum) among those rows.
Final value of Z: 5708.80 angstrom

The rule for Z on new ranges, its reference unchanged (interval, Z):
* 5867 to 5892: 5890.40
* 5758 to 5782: 5774.90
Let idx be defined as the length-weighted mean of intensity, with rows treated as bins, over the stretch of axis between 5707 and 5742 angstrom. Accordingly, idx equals 18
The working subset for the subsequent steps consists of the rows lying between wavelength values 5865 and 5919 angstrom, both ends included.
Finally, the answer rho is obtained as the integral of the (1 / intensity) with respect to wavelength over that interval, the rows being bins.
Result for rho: 4.0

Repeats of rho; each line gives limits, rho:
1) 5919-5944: 1.4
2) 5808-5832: 1.2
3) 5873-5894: 1.7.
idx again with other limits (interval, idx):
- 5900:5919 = 16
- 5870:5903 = 13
